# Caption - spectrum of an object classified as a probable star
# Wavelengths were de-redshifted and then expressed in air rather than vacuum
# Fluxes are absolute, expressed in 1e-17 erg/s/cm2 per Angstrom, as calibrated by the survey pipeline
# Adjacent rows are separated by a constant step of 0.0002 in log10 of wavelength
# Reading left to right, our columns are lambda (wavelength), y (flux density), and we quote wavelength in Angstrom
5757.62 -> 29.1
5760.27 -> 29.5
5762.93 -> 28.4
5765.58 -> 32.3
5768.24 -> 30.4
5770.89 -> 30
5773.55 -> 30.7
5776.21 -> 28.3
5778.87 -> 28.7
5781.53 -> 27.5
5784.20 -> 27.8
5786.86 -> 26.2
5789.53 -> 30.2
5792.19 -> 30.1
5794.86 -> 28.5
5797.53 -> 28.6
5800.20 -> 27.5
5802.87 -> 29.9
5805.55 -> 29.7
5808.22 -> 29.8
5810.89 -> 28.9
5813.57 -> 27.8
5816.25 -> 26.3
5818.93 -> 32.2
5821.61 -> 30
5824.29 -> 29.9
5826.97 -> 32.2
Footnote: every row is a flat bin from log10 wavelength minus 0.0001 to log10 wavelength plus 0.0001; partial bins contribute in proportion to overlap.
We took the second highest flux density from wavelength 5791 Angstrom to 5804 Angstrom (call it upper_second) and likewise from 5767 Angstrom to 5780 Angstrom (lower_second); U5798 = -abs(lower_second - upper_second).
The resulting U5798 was -0.50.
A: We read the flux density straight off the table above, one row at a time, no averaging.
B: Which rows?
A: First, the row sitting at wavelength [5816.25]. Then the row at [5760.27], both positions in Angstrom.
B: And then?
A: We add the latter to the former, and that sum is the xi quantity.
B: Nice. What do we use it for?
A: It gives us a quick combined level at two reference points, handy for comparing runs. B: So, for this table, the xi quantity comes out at 55.8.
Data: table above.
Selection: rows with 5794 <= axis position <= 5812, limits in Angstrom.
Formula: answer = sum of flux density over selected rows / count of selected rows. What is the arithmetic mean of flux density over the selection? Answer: 29.0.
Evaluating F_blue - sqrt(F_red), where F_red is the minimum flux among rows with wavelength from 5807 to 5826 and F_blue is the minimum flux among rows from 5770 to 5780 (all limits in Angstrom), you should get 23.2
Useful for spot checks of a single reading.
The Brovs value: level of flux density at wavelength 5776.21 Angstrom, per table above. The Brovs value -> 28.3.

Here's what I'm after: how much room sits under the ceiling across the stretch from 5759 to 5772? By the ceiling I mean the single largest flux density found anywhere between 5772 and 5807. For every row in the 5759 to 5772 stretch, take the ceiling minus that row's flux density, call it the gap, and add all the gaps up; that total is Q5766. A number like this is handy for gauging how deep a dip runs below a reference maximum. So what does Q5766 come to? 3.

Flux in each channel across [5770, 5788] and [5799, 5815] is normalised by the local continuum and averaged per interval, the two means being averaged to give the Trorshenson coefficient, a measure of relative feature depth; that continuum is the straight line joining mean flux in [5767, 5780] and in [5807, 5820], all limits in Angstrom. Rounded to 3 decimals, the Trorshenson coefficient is 0.979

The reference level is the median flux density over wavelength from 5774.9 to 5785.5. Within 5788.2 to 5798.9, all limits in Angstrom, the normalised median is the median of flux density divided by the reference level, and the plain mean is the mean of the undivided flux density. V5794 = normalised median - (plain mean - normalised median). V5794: -27.3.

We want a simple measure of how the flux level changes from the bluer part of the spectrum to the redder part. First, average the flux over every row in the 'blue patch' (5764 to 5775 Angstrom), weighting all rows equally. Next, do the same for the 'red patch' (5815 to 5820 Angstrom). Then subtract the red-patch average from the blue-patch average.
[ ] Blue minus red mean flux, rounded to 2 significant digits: 1.6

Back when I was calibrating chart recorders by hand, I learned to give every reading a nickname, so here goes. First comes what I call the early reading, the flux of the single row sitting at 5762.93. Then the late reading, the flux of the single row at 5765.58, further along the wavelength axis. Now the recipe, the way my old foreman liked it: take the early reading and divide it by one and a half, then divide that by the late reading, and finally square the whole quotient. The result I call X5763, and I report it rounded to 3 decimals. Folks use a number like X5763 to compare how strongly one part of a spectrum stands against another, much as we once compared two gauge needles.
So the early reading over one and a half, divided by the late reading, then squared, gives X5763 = 0.344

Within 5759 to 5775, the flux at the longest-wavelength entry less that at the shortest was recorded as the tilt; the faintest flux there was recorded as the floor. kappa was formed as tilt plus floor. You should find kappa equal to 29.6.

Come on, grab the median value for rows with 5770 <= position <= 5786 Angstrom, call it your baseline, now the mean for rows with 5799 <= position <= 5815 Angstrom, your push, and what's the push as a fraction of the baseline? 1.015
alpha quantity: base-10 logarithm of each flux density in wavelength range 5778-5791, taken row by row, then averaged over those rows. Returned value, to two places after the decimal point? 1.45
